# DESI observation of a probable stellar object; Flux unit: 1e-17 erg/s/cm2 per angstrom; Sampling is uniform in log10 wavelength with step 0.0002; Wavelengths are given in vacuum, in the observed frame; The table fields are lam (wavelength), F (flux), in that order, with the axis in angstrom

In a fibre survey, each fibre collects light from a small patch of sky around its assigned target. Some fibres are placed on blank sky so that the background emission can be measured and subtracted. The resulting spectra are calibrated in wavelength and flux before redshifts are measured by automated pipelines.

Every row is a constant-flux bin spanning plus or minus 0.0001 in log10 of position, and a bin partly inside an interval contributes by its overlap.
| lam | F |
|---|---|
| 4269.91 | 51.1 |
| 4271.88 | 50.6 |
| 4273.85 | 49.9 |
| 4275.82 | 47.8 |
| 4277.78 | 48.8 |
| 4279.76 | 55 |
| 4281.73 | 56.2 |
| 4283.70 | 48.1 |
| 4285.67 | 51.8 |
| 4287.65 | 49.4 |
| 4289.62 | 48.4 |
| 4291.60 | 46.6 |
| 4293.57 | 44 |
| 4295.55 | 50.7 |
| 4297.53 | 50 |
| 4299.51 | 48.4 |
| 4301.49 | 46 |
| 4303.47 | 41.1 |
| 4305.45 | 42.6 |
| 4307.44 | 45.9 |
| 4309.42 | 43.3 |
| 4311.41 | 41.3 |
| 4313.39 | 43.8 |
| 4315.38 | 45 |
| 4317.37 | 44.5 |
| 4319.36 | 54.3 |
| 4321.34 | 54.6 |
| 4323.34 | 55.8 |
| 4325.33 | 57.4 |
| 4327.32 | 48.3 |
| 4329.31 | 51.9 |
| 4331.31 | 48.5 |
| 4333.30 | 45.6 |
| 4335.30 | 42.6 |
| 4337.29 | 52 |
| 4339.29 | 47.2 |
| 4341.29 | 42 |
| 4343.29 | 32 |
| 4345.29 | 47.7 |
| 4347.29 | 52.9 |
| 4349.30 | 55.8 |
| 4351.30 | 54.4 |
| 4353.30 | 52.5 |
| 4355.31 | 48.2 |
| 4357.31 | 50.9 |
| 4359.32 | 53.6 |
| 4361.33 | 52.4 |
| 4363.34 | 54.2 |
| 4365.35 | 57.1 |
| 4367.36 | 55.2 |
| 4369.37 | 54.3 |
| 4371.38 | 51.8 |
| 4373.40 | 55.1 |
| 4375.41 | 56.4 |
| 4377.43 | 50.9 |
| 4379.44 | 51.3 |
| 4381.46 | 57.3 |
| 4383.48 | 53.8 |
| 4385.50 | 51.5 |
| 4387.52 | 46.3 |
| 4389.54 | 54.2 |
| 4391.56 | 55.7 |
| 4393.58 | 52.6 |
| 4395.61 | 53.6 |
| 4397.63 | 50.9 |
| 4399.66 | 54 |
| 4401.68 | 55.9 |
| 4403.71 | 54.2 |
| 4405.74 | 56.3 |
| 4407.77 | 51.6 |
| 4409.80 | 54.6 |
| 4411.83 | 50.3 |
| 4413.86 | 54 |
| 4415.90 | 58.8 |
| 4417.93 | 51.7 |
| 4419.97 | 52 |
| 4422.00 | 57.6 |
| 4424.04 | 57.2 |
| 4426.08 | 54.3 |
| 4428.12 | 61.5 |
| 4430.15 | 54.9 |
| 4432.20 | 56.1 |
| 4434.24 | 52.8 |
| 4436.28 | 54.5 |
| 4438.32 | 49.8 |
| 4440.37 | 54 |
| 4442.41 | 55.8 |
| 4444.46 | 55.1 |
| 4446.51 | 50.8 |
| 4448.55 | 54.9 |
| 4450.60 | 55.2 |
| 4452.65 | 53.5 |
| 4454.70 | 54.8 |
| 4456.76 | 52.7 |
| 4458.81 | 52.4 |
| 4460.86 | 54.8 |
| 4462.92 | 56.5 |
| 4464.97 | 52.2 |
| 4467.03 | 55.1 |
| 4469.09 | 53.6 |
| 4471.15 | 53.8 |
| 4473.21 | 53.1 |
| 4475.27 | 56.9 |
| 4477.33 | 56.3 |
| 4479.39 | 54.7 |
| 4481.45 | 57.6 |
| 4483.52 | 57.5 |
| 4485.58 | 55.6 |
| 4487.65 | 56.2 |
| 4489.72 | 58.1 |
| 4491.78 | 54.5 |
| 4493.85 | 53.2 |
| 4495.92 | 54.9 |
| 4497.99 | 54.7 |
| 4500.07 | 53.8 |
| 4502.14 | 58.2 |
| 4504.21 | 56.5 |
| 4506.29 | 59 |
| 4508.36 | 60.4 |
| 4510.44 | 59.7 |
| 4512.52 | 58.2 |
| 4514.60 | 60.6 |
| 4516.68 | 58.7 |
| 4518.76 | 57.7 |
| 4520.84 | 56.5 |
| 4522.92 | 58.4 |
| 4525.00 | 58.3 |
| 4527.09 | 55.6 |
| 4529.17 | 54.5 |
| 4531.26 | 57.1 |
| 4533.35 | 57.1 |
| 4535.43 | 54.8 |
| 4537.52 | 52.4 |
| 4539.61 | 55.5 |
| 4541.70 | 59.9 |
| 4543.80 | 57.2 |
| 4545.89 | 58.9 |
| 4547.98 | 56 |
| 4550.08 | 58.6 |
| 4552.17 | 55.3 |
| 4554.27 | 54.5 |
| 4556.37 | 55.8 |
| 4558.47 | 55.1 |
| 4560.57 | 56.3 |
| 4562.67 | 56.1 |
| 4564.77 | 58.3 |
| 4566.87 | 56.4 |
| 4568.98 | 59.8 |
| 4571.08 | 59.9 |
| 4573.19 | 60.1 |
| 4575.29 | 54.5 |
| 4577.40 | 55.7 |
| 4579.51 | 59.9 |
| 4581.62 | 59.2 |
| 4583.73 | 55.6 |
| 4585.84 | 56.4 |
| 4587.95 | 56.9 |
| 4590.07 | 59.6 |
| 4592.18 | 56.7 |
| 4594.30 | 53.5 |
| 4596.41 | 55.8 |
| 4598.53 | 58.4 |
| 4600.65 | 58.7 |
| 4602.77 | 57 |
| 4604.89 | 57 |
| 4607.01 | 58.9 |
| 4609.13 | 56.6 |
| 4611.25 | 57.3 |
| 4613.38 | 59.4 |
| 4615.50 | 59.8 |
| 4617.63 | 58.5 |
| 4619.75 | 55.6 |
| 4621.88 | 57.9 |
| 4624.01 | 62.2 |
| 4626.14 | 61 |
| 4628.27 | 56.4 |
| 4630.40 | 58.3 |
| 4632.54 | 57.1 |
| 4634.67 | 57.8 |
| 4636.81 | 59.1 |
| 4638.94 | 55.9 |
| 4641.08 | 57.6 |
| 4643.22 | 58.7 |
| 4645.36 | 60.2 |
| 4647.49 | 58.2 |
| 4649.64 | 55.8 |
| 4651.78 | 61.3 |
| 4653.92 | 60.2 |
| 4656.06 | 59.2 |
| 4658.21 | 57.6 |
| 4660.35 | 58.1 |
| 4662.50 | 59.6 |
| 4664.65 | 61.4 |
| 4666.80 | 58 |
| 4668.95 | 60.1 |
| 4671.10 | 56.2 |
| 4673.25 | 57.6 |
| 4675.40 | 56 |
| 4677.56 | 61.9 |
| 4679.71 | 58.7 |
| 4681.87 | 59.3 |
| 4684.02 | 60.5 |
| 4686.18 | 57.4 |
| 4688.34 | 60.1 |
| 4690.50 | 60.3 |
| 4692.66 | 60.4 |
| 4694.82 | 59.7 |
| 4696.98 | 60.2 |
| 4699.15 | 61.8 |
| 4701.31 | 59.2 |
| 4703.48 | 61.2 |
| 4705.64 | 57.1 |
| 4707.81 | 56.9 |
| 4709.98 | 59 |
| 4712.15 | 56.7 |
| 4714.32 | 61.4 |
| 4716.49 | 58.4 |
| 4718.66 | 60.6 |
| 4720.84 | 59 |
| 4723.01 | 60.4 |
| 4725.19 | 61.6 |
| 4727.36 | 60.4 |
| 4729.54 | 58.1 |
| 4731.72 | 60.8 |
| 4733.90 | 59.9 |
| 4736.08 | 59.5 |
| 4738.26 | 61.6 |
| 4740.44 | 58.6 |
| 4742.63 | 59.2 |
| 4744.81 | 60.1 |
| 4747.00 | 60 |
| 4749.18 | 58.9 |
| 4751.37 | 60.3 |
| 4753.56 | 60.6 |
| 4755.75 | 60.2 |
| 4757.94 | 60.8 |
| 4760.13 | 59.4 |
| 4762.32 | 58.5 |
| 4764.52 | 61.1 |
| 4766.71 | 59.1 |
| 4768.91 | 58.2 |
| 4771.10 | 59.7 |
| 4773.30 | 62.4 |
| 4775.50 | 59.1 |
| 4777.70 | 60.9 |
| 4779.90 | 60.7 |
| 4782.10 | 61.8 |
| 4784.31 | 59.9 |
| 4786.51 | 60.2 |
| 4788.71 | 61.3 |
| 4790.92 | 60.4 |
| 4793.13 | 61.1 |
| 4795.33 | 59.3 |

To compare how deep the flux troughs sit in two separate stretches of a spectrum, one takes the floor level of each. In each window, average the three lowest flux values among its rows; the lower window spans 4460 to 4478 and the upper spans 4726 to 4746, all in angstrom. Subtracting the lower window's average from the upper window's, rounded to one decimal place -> 5.7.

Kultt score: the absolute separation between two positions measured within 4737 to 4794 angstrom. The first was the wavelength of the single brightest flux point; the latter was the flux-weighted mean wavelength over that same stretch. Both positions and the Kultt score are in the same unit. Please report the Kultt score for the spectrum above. 7.6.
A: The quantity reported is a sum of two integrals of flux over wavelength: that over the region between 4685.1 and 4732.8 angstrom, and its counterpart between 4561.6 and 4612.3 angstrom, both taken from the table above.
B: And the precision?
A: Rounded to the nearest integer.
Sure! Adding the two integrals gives 5754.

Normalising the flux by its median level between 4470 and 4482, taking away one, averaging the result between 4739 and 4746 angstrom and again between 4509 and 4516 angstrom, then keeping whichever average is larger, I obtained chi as 0.072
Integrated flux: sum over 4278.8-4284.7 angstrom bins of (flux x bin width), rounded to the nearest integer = 314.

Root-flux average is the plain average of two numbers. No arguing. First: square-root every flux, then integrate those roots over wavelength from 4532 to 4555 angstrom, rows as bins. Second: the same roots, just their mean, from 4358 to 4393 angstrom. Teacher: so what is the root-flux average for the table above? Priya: 90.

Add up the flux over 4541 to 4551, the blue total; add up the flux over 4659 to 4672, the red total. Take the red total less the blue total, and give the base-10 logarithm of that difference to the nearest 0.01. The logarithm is 1.80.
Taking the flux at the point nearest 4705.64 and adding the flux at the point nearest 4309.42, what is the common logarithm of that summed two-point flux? 2.00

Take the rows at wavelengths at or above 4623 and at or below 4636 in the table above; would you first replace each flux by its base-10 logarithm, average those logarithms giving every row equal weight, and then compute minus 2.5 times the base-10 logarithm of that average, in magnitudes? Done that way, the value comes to -0.619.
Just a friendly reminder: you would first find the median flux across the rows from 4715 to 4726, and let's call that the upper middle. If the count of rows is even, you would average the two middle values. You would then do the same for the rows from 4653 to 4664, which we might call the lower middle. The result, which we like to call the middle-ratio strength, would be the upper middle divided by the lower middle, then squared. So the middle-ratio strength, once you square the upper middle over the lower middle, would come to 1.04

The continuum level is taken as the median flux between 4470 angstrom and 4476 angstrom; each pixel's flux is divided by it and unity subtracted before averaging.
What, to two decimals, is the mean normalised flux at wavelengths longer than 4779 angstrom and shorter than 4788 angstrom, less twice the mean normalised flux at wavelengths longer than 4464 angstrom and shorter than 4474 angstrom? 0.14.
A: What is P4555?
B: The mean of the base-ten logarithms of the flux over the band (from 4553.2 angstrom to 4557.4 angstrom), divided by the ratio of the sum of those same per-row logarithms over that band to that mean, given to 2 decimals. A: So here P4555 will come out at 0.87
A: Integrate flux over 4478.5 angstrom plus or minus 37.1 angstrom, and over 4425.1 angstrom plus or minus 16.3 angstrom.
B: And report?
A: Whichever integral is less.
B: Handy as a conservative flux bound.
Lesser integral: 1781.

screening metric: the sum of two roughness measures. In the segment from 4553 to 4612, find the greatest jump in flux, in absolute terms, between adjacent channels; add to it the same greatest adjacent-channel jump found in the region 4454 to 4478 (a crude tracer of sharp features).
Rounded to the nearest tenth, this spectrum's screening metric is 9.9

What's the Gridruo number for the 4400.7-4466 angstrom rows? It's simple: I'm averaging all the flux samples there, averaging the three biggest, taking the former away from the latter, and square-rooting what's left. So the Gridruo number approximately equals 2.2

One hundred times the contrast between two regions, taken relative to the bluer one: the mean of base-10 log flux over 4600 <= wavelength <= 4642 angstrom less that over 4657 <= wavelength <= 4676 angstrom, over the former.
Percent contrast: 0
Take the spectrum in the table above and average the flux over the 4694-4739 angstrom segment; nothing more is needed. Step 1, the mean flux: 59.7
